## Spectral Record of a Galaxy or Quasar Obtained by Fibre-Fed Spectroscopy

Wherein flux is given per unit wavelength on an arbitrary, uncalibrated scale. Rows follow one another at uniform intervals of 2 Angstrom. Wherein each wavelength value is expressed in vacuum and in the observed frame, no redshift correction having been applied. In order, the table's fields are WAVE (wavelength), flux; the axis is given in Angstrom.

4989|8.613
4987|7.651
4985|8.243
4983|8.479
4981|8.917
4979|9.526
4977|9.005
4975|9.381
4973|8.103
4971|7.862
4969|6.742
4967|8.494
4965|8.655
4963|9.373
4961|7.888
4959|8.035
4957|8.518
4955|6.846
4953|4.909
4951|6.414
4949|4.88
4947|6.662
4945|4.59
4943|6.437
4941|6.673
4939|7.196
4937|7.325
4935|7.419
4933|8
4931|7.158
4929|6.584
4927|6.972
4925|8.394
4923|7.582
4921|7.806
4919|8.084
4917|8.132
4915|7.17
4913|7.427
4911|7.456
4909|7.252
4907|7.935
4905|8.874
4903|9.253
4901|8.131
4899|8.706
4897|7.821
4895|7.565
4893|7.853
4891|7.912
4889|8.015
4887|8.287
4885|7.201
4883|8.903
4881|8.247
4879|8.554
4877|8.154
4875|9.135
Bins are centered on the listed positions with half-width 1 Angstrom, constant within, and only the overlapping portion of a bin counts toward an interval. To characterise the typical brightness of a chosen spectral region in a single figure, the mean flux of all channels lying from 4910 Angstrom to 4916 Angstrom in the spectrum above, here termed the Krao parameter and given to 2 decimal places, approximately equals 7.35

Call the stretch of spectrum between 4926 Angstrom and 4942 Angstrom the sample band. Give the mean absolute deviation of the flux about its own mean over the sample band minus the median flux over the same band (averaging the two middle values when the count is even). -6.9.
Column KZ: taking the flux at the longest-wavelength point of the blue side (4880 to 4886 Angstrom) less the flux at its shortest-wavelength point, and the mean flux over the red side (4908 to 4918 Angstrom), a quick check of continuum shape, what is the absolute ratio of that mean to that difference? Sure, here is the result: 7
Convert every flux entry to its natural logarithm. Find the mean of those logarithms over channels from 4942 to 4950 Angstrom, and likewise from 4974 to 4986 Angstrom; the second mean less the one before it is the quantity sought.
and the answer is 0.47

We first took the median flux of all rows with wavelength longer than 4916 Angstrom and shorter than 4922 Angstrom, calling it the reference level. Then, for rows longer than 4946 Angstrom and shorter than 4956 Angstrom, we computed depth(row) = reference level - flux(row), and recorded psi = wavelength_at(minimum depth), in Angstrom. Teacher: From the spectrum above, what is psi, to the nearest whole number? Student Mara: 4955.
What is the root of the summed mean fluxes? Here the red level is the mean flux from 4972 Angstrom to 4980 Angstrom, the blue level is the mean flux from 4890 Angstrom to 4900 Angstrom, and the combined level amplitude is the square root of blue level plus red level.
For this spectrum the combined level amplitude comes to 4.12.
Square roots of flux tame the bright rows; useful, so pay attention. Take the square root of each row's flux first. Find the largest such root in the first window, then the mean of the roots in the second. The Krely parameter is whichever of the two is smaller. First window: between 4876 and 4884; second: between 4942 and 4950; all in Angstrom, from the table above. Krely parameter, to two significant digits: 2.4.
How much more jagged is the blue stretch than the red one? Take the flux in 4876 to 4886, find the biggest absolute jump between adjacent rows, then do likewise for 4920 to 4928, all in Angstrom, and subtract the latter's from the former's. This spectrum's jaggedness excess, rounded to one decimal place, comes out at 0.3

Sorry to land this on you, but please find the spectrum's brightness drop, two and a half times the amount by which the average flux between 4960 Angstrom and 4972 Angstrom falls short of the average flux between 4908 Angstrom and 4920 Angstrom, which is -1.5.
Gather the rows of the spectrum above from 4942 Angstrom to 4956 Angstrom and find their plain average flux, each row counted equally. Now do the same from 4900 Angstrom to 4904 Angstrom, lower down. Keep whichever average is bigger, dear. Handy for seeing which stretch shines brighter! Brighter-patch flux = 8.69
